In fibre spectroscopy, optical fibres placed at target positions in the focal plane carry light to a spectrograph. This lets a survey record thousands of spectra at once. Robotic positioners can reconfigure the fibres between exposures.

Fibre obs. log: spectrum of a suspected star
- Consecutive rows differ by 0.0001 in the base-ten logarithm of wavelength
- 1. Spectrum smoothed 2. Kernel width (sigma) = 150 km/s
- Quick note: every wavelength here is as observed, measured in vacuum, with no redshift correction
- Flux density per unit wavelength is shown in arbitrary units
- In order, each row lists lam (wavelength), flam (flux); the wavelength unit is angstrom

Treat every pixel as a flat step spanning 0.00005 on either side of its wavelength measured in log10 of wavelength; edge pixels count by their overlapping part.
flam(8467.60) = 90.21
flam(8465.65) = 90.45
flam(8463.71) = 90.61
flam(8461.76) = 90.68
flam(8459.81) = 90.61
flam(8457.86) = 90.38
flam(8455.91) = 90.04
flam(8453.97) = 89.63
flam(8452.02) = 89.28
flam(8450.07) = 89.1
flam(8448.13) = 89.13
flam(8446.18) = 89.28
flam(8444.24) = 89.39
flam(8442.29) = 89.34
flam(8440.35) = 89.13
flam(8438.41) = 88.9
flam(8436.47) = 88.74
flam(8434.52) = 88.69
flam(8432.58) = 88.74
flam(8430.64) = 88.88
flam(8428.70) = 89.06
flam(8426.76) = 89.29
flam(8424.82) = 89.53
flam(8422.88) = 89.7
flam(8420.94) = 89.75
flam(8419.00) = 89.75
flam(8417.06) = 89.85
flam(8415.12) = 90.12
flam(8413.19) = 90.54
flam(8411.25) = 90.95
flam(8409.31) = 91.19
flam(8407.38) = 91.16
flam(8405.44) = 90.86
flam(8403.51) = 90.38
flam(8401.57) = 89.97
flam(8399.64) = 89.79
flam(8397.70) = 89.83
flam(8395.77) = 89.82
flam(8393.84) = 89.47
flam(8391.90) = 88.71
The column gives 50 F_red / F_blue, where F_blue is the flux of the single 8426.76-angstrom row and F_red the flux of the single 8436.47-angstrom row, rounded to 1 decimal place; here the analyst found 49.7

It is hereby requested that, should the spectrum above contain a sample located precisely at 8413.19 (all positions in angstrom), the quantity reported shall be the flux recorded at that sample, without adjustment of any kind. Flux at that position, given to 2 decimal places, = 90.54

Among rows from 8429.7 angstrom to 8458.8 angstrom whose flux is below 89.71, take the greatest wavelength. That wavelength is 8453.97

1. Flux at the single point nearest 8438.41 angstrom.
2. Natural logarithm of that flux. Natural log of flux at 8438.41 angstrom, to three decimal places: 4.488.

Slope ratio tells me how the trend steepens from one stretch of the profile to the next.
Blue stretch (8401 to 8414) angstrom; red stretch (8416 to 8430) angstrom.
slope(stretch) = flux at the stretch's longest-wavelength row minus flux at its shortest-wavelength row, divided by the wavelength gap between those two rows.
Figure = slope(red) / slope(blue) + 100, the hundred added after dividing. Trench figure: 99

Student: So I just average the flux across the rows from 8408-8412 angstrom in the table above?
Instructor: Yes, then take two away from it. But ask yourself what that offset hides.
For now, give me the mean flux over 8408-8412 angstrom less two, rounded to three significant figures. 89.1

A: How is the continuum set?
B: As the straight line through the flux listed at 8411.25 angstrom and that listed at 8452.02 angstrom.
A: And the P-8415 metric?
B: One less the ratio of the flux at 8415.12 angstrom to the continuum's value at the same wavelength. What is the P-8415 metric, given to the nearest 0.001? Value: 0.007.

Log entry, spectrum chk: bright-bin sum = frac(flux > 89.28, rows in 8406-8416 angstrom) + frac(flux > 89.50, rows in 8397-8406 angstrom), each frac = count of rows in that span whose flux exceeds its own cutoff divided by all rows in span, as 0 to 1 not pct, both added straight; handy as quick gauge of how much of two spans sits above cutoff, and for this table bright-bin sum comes 2.0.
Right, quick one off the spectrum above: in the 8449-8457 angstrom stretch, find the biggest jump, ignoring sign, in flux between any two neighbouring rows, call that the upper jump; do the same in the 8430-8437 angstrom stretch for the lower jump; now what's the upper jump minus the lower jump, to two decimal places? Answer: 0.27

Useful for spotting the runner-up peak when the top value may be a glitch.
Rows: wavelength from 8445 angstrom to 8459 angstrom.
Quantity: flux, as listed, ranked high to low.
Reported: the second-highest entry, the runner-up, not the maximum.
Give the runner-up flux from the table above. 90.04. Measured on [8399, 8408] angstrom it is 90.86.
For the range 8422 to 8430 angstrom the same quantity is 89.53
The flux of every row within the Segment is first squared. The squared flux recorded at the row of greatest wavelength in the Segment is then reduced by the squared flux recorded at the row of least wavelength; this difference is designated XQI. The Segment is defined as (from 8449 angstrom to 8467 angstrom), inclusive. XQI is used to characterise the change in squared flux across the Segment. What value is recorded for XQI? 242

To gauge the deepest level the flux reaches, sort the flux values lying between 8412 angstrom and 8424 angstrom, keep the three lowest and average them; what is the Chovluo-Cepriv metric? 89.7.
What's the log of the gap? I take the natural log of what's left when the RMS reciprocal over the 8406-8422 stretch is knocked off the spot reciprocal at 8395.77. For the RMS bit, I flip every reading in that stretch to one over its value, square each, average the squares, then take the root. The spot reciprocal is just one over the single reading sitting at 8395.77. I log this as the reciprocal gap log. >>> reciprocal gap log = -9.5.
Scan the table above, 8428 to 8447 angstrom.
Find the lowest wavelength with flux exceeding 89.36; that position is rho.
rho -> 8444.24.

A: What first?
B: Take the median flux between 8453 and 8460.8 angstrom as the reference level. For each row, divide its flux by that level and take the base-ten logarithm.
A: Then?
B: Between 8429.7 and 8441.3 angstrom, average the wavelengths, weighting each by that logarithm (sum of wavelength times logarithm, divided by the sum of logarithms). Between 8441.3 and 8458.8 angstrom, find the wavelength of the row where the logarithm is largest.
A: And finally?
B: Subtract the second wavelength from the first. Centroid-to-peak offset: -22.6 angstrom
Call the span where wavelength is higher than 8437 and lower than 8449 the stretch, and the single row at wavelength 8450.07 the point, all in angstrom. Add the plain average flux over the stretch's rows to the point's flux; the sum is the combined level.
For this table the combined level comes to 178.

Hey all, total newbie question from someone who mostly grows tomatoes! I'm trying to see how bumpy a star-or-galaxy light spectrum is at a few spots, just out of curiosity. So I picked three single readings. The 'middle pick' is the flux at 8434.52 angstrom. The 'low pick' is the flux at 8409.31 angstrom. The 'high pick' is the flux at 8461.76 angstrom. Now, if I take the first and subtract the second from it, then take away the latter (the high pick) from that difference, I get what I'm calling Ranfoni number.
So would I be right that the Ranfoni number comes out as -93.2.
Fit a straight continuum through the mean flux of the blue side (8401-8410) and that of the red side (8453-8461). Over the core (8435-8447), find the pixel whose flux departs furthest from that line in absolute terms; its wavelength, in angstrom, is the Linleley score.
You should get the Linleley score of 8436.47 angstrom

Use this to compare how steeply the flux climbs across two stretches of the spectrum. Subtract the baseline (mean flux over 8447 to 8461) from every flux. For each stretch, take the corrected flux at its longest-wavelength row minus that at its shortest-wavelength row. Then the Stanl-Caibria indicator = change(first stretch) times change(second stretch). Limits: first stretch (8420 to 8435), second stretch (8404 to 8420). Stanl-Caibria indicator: 1.2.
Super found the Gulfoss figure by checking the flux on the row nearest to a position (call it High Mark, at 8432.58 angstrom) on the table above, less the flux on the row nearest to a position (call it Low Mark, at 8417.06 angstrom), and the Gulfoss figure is -1.1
